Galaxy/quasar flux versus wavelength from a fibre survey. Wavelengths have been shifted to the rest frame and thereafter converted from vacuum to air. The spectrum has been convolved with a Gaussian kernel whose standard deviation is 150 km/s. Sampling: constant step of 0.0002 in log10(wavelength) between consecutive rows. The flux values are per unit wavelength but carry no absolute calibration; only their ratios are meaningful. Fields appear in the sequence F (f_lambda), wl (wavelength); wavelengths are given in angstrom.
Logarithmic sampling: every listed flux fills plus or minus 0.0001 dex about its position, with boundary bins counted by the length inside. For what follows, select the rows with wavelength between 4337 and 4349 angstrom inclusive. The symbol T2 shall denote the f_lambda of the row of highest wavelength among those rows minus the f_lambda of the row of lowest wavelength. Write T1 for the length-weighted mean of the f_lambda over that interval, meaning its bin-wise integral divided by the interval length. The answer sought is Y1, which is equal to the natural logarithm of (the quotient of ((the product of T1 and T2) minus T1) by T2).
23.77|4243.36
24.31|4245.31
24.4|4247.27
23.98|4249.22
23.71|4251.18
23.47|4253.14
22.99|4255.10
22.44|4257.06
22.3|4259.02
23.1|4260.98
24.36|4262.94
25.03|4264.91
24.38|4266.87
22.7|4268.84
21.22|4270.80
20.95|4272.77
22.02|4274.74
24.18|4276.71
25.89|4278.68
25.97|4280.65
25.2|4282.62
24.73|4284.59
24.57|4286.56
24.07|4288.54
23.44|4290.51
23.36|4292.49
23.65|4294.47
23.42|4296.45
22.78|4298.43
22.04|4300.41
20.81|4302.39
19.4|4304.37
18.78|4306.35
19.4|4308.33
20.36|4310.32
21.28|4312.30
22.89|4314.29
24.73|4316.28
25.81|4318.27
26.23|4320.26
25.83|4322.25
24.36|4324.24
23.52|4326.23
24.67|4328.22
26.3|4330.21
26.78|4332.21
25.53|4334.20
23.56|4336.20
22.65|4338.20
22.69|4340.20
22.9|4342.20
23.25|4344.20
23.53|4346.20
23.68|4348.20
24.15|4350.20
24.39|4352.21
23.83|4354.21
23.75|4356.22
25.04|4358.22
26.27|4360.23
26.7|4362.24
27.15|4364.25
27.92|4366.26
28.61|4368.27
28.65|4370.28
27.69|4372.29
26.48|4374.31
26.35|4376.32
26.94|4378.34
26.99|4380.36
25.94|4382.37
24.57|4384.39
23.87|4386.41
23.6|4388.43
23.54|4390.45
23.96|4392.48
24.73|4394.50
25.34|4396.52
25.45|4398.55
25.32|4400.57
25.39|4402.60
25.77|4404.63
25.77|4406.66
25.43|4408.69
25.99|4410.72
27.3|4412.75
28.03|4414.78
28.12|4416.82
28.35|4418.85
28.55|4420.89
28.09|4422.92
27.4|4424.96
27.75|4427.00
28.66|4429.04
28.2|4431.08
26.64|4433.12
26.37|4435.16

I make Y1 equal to -0.4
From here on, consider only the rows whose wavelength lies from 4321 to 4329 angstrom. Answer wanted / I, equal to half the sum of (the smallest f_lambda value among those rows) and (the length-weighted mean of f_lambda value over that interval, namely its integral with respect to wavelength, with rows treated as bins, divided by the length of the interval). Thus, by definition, 24.1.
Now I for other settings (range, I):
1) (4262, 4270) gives 23.4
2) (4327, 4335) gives 25.2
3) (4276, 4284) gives 24.8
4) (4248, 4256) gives 23.3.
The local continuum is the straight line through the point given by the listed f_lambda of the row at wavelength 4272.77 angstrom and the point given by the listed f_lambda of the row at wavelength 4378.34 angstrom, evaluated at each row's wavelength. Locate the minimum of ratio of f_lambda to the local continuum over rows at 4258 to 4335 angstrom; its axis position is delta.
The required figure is 4306.35 angstrom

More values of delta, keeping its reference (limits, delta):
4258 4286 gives 4272.77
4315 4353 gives 4340.20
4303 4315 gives 4306.35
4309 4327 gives 4310.32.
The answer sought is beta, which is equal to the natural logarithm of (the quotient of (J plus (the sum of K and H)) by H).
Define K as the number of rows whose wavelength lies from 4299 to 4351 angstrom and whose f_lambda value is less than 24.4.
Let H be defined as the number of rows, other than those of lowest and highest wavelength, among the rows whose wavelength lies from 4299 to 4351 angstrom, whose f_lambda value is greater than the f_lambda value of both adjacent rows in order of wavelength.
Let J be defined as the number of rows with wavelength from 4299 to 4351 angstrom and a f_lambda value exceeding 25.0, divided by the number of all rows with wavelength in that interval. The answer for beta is 2.31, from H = 2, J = 0.23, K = 18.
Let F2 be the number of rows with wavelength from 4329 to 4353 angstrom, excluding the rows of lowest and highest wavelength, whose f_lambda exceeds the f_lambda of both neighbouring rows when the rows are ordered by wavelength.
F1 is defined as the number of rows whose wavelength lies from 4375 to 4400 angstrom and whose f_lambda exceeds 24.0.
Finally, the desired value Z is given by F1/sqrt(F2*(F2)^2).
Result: 8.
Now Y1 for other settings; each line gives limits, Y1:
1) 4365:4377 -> 3.8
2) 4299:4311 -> 3.5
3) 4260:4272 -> 3.6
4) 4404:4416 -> 2.7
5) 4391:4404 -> 2.0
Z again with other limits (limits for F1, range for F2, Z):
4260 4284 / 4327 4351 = 7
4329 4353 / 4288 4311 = 5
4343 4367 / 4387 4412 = 7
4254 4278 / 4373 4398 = 4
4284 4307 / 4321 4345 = 3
